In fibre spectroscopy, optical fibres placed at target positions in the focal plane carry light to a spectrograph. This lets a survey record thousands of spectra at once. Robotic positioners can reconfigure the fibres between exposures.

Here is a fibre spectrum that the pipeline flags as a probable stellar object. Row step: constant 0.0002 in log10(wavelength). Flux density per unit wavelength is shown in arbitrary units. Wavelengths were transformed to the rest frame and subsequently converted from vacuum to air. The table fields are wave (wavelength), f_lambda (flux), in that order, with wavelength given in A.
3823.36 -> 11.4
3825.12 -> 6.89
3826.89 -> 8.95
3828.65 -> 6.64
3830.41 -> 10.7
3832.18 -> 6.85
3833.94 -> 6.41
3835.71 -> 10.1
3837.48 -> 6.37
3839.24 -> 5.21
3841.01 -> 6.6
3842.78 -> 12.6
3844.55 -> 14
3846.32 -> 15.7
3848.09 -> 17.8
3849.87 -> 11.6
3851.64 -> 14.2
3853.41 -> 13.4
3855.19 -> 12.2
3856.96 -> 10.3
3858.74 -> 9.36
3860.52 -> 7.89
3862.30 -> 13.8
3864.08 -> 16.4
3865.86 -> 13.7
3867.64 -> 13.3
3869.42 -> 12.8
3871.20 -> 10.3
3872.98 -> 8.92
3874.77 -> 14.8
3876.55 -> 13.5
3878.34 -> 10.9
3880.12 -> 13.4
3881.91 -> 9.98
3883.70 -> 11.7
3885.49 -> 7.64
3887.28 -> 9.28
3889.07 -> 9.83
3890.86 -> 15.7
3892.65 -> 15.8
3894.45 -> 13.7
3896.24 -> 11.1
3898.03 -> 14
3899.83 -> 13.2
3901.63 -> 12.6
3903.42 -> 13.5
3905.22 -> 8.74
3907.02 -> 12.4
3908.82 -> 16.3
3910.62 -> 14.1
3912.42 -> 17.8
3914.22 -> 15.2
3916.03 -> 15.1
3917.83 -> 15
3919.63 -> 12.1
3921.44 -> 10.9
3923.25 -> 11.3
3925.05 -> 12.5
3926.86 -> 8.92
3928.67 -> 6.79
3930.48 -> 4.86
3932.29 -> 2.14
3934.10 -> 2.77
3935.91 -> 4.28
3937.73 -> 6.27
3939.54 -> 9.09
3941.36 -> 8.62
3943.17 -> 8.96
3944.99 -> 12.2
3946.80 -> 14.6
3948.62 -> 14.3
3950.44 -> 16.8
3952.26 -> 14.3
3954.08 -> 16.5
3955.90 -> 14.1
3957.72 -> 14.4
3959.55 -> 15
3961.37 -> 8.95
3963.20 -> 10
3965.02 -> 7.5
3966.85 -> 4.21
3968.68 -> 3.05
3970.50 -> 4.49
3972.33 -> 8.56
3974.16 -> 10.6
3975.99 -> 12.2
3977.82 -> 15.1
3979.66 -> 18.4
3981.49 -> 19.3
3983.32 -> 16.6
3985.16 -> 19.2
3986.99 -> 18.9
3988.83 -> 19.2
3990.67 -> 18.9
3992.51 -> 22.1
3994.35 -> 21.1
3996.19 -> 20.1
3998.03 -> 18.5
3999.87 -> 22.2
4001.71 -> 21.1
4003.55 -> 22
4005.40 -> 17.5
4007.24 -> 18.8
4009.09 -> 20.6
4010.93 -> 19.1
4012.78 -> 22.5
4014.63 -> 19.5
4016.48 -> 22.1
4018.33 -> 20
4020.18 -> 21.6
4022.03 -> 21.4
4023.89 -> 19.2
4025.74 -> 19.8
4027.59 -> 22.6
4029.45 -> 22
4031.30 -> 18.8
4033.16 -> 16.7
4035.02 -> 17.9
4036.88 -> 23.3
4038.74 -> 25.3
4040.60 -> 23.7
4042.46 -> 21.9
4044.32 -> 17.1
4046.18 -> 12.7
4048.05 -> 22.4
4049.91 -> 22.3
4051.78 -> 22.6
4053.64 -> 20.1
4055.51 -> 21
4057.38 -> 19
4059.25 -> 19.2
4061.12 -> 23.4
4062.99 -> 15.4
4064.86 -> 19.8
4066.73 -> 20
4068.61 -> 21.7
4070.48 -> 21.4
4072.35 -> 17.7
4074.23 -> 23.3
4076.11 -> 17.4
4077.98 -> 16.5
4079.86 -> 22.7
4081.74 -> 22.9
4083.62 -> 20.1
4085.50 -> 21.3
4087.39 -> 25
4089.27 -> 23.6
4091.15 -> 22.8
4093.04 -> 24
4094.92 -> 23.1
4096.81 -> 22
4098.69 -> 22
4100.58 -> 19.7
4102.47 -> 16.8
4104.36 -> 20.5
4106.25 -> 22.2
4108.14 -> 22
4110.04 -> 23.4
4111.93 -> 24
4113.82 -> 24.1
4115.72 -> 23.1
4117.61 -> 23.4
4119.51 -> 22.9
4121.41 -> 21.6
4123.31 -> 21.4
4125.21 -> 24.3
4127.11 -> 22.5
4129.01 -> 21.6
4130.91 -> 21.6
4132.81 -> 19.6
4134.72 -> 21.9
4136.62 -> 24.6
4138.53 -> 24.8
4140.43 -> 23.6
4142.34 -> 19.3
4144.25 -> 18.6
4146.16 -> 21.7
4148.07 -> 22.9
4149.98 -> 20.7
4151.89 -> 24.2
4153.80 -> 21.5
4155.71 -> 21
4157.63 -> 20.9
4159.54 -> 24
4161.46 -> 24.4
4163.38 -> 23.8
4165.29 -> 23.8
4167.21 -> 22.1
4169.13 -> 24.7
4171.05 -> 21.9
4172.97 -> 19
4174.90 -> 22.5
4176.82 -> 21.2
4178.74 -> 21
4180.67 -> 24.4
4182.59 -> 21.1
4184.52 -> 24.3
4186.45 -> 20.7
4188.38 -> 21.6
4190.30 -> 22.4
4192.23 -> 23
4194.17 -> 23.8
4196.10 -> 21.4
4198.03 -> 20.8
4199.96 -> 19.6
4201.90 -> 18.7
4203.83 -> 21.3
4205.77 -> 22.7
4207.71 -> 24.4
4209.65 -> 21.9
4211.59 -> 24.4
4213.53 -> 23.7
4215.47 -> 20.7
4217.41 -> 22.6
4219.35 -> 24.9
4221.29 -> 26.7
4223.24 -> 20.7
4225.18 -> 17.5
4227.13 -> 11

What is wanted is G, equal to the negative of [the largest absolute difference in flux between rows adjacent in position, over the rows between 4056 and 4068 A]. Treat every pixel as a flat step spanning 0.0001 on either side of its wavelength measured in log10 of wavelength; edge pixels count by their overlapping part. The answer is -8.00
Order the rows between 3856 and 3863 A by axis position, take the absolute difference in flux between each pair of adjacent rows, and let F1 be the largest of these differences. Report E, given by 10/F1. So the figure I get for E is 1.7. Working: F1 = 5.9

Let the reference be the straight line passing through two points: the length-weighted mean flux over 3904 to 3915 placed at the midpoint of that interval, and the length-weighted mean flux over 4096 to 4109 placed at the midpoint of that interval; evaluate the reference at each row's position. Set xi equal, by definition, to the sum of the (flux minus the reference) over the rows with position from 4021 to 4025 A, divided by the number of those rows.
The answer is 2.3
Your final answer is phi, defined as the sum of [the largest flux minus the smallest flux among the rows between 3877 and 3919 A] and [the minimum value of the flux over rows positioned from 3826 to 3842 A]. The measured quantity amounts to 15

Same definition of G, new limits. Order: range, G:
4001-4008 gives -4.50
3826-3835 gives -4.06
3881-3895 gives -5.87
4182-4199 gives -3.60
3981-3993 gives -3.20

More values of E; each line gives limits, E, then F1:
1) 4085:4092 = 2.7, 3.7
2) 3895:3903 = 3.4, 2.9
